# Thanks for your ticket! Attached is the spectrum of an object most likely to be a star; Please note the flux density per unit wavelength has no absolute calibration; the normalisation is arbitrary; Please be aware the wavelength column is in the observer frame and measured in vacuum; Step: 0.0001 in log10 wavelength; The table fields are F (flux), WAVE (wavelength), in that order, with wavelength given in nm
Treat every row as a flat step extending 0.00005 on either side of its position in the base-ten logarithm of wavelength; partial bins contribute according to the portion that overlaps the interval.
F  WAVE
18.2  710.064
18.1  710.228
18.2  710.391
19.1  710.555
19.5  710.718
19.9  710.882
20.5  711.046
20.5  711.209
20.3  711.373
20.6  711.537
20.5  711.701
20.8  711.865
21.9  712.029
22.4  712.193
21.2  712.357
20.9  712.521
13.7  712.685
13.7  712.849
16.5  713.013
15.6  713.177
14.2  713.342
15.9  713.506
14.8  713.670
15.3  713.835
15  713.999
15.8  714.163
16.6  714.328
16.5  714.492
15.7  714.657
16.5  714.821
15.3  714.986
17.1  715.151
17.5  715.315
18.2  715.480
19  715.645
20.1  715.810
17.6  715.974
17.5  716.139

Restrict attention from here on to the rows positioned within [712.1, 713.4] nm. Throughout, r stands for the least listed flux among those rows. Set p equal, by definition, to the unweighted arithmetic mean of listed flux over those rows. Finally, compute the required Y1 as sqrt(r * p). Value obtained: 15.4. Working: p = 17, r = 13.7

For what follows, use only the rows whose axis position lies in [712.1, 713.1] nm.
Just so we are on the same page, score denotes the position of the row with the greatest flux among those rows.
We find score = 712.193 nm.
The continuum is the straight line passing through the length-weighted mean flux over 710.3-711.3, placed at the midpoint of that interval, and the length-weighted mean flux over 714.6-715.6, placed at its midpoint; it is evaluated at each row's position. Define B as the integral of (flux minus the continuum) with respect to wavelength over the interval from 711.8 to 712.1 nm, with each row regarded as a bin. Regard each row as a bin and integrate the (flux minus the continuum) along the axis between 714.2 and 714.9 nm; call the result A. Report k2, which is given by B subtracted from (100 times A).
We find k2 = -64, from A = -0.6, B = 0.7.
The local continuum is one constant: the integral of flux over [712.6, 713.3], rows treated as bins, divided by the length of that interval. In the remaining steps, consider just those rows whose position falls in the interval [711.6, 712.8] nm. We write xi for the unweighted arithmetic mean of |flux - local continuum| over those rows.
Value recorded 5.7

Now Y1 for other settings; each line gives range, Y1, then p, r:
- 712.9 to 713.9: 14.8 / 15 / 14.2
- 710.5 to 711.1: 19.4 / 20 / 19.1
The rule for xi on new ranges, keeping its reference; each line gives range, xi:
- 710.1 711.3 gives 4.5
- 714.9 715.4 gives 1.8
